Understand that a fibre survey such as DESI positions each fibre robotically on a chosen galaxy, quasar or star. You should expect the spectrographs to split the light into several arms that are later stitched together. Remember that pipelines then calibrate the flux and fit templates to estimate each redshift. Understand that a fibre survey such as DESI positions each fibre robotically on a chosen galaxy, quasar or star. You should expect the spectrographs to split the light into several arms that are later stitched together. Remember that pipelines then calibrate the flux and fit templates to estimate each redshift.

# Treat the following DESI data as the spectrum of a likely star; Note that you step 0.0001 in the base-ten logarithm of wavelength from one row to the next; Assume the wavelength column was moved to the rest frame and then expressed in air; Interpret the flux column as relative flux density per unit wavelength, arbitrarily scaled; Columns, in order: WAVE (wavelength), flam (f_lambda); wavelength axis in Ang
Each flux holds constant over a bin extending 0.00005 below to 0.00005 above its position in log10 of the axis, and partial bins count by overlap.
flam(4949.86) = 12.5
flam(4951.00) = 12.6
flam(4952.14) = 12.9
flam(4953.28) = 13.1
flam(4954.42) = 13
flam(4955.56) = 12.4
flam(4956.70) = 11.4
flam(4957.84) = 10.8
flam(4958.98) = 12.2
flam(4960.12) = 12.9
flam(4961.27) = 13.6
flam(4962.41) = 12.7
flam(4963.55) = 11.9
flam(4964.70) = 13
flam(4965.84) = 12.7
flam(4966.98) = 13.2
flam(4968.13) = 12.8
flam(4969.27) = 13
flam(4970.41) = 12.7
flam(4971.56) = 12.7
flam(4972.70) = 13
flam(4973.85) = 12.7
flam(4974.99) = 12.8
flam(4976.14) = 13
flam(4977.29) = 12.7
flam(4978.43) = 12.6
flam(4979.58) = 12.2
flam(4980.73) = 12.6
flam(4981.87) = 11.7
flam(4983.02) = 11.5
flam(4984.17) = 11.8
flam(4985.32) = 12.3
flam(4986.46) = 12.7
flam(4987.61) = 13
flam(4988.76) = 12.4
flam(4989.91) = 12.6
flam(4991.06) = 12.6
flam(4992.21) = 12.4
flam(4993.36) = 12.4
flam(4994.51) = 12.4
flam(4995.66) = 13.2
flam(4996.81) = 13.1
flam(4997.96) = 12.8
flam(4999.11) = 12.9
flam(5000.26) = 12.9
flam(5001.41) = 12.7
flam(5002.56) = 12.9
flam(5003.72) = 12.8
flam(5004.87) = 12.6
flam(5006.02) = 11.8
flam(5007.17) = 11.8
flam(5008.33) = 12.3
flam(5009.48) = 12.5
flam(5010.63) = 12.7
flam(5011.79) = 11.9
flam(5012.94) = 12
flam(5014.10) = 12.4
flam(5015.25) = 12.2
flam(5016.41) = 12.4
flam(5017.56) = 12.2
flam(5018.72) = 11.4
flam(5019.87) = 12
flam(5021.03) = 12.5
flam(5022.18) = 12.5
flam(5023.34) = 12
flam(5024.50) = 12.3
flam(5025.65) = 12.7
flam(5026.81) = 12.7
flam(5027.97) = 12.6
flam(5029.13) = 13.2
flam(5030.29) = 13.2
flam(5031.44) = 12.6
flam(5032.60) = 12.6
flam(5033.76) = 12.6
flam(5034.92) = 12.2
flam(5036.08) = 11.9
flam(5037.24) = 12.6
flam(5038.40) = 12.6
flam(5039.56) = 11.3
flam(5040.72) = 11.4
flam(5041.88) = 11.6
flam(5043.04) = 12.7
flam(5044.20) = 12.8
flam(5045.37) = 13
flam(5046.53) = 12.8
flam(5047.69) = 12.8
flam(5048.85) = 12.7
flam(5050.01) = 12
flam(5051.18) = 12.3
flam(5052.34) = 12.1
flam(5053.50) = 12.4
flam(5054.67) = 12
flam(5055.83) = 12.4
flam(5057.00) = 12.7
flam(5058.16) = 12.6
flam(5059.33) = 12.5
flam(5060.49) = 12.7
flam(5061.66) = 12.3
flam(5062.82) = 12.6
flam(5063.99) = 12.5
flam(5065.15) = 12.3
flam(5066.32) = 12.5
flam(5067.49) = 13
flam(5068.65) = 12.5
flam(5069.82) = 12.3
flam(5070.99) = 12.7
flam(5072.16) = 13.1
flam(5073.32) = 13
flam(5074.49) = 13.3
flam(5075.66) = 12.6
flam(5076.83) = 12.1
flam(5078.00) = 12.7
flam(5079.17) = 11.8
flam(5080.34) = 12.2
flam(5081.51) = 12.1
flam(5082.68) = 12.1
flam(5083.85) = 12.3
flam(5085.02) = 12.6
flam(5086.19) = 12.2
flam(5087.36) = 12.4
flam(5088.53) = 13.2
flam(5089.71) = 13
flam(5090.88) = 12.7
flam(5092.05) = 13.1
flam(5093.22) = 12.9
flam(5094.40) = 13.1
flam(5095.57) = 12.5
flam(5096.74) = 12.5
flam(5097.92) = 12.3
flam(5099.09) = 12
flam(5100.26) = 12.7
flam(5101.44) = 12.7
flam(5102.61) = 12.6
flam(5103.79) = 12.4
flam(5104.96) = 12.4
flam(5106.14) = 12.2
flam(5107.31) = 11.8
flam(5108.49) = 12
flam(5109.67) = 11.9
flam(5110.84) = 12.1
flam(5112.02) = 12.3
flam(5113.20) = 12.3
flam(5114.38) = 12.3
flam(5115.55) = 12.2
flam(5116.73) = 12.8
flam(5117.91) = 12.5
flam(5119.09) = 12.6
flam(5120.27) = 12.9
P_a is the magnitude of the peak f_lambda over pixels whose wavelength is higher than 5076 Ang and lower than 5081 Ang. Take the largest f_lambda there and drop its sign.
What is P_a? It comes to 12.7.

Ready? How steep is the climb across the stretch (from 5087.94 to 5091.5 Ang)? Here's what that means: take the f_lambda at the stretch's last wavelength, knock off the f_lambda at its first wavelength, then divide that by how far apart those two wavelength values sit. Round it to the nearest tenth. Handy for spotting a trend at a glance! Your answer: -0.2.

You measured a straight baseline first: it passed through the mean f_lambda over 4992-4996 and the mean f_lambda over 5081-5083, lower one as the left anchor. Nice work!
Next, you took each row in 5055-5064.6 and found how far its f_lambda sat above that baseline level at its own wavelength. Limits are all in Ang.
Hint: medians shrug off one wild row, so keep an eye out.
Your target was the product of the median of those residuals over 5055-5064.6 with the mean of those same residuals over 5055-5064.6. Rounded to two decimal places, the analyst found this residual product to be 0.10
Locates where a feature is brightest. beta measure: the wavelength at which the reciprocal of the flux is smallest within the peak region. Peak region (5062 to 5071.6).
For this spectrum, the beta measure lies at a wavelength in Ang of 5067.49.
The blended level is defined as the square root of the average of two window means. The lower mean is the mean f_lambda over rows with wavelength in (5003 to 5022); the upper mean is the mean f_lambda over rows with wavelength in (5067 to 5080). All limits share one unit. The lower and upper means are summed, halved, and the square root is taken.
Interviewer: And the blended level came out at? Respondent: 3.53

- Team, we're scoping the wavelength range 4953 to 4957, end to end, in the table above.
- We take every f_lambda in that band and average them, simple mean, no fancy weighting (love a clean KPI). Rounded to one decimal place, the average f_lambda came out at 12.5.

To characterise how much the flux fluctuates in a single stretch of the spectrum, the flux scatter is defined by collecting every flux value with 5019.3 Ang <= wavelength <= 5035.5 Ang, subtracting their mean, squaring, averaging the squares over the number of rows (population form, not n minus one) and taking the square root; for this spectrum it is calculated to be 0.35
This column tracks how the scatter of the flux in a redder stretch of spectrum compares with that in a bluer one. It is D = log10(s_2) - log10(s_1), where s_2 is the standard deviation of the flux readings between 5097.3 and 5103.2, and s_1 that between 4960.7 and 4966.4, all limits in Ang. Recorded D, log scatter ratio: -0.3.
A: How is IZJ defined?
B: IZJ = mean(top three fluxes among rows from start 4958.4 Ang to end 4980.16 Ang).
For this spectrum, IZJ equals 13.27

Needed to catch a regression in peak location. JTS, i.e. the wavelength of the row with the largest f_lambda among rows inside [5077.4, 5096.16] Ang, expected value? 5088.53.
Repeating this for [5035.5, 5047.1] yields 5045.37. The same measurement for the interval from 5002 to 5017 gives 5002.56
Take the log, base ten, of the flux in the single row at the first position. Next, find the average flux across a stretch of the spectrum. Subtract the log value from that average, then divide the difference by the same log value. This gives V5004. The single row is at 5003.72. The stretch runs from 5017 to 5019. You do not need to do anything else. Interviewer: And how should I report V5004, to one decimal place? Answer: 9.7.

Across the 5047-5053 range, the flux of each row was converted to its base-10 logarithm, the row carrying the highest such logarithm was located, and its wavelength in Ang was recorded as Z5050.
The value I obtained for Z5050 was 5047.69 Ang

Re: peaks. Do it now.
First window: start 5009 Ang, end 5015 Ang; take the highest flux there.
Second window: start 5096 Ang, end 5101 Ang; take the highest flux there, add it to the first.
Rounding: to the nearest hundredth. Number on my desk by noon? 25.40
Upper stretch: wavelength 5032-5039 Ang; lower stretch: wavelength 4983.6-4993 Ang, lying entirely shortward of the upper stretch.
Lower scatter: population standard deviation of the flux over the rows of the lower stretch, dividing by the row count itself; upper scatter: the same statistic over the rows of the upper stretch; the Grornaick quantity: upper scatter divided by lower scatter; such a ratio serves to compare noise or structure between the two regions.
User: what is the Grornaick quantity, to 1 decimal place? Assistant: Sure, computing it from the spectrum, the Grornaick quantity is 0.8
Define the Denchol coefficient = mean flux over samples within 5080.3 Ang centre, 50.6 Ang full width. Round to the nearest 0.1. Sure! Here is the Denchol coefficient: 12.6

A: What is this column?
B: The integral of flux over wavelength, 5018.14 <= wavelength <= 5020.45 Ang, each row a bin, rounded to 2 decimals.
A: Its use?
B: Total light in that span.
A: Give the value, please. 27.04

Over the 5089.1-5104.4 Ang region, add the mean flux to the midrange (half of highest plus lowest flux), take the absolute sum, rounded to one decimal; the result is 25.2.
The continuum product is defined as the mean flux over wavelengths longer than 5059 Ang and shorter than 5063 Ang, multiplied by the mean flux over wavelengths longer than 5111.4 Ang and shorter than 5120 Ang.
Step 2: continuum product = 156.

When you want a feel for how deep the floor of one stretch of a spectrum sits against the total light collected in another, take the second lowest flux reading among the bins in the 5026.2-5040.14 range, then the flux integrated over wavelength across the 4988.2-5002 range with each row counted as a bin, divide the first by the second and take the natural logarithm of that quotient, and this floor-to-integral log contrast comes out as -2.69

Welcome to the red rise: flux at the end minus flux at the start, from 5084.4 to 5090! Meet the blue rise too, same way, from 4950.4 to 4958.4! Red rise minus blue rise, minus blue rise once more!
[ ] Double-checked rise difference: 4.0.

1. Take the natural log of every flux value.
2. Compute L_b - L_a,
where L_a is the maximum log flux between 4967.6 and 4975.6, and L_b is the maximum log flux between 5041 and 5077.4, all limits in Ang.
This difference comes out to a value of 0.023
